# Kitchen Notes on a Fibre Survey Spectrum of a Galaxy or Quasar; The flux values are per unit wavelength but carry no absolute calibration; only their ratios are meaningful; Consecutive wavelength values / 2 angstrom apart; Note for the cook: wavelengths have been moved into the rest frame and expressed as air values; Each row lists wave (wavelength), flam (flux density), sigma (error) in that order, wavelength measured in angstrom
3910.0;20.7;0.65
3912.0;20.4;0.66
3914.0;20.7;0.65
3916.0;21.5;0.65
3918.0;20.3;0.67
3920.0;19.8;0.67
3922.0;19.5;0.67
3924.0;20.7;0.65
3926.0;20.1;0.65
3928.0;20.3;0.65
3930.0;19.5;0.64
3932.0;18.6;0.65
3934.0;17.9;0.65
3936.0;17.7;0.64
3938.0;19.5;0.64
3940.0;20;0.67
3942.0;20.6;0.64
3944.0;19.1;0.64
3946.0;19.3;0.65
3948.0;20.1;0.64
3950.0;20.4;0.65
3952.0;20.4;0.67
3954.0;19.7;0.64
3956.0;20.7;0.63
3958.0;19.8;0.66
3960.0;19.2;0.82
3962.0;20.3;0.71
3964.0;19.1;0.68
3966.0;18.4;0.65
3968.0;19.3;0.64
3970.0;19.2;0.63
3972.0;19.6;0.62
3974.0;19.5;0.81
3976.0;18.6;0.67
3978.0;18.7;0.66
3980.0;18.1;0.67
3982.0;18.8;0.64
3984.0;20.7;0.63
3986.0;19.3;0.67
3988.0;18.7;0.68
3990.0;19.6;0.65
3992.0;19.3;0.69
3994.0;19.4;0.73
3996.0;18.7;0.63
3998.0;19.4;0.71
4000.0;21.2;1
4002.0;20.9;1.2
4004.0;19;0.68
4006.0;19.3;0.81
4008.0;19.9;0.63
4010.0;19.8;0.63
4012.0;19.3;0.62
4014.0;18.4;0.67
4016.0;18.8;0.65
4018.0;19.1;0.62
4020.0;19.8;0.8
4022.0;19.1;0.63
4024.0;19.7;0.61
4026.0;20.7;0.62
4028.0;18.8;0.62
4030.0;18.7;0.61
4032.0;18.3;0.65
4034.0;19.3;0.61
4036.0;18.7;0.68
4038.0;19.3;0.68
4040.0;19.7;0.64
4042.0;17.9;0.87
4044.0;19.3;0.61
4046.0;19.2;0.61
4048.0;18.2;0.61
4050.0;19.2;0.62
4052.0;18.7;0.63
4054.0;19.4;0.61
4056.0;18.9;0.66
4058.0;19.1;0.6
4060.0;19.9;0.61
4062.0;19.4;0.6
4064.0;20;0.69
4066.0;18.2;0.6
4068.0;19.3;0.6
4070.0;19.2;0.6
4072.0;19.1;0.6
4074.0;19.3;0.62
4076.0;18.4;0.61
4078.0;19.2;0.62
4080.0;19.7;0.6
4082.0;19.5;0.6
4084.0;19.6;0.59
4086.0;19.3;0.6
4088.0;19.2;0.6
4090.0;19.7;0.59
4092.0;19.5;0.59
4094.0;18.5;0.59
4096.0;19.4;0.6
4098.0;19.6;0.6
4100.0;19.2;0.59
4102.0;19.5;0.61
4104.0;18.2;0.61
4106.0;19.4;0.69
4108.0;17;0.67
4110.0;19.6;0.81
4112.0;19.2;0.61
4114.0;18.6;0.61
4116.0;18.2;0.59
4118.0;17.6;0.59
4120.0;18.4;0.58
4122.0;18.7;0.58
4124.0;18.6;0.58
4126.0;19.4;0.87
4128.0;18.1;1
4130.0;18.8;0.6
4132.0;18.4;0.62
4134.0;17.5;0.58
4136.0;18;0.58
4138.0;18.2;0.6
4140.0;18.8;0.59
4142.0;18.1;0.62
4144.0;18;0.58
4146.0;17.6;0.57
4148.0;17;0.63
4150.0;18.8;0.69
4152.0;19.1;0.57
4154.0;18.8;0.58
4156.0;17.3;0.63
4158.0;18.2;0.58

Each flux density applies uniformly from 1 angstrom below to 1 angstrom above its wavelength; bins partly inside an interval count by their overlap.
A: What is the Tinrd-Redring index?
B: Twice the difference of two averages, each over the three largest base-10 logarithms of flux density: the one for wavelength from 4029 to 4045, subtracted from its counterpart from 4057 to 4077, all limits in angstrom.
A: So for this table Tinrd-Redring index 0.015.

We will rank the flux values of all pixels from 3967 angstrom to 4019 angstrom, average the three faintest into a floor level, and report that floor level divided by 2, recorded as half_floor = 9.18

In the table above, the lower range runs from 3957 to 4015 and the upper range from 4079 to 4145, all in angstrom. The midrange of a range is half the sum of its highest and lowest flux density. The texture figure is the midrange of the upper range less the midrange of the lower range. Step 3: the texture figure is -1.3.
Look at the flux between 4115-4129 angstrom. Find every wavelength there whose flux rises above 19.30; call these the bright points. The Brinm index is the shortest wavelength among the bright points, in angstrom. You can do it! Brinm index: 4126.0 angstrom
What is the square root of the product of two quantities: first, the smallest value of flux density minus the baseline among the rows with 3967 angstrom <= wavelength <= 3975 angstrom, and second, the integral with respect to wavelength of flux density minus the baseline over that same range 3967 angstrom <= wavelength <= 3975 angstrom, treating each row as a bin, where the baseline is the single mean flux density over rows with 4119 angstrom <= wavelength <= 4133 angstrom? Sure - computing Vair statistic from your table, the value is 1.9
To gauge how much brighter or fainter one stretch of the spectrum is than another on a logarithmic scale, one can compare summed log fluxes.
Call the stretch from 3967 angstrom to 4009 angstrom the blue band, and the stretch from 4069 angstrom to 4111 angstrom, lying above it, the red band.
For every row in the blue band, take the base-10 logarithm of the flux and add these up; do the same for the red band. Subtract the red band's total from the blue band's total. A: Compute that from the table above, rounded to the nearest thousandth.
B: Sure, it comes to 0.113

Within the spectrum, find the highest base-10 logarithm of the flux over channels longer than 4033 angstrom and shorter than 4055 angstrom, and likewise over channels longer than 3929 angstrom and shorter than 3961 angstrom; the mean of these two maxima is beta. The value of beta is 1.31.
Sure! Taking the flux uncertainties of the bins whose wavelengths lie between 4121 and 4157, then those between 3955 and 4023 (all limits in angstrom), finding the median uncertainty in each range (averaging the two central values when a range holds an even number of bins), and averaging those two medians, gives 0.630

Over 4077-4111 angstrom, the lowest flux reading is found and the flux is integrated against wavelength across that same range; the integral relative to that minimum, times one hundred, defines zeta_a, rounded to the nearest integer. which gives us 3836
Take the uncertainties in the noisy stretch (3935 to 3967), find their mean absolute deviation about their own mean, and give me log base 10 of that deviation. -1.54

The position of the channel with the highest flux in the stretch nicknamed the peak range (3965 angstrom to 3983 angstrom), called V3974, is 3972.0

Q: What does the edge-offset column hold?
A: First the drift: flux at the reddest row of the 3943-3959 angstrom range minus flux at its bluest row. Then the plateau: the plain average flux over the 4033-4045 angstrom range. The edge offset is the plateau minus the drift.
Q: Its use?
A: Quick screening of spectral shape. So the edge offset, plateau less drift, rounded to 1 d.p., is 18.3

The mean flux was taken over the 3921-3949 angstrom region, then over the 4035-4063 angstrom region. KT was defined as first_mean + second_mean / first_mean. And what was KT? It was 20.5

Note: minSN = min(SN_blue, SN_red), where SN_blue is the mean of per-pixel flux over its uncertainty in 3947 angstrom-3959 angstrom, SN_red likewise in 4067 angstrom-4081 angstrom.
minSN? 31.1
